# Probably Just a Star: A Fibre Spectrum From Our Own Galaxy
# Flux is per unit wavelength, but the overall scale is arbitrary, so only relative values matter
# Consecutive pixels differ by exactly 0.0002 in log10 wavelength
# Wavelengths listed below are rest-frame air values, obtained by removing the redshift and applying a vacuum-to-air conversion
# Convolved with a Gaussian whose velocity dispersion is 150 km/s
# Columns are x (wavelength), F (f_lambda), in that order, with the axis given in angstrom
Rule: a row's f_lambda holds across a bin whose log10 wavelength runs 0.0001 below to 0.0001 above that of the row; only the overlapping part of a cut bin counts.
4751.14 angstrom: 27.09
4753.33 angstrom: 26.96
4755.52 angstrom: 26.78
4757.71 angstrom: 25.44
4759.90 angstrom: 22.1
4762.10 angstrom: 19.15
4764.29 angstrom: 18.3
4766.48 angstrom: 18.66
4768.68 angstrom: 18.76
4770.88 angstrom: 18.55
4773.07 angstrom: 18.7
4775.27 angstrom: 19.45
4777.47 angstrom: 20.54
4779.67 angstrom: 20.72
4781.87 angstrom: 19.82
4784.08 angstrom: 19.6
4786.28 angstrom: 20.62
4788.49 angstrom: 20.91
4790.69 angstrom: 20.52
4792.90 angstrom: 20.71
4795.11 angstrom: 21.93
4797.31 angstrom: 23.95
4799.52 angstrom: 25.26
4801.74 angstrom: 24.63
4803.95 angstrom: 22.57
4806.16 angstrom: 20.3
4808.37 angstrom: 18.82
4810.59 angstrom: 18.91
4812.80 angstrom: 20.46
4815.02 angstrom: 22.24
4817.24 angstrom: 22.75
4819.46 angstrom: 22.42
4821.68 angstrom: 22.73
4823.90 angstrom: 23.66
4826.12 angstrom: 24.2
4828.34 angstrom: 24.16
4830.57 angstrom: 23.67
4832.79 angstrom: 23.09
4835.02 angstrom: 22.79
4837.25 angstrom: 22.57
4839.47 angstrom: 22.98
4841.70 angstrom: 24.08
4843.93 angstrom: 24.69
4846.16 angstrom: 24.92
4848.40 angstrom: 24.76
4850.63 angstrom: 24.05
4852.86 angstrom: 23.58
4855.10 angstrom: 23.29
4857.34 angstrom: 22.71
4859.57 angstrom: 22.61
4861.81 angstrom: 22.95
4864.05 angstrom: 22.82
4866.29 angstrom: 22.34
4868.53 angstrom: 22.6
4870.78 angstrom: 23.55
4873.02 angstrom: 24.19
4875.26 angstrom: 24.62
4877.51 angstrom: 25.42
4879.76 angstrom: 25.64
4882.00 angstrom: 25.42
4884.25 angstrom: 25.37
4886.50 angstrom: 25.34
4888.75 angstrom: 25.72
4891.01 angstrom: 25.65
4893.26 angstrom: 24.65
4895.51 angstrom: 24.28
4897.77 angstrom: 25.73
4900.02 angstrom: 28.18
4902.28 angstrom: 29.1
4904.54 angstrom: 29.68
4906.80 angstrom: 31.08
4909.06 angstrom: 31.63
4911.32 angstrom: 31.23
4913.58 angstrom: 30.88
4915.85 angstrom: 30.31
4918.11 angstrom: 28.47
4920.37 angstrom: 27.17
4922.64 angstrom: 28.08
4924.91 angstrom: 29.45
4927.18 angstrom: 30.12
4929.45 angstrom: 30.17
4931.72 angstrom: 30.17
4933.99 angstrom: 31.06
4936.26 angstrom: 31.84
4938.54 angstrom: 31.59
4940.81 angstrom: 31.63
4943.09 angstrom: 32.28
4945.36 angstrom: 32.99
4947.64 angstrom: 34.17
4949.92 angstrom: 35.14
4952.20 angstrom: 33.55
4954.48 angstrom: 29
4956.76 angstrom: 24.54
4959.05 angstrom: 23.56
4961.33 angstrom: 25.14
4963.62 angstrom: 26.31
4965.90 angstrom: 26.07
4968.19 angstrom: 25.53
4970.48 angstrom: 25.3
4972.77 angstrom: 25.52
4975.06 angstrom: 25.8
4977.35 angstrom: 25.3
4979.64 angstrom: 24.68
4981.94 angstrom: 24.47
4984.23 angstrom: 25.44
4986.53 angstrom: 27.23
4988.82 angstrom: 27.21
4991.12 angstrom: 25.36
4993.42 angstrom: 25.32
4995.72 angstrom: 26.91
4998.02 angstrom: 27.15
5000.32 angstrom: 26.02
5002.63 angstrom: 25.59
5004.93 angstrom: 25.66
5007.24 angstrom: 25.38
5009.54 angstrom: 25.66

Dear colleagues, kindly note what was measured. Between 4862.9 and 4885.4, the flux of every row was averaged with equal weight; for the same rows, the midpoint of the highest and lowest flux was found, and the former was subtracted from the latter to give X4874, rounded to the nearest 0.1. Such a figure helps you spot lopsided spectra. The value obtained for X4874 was -0.2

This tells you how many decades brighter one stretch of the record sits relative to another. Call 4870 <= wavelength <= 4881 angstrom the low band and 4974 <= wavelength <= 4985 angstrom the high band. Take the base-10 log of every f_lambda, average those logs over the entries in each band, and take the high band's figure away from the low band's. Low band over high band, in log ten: -0.01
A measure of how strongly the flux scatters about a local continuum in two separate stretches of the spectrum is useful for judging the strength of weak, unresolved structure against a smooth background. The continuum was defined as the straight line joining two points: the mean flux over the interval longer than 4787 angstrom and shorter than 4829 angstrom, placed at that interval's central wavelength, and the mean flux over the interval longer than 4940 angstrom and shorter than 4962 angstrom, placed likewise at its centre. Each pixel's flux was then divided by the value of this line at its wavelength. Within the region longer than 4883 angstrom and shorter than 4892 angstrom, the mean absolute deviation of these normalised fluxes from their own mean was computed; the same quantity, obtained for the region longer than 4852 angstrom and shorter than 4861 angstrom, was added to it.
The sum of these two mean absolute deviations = 0.02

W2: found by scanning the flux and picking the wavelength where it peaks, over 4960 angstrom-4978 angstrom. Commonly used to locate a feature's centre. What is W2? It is 4963.62 angstrom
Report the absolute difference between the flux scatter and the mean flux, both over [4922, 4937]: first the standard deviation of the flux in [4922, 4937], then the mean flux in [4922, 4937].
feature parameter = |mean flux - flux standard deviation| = 29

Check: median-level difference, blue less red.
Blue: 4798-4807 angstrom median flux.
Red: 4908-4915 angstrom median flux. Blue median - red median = -8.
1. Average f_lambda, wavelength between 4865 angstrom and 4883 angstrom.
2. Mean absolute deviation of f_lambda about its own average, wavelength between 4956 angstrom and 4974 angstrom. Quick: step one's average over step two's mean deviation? 39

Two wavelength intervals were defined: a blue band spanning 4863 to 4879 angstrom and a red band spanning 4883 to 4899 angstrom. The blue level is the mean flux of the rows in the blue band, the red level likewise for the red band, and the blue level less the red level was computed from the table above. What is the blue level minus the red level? -1.6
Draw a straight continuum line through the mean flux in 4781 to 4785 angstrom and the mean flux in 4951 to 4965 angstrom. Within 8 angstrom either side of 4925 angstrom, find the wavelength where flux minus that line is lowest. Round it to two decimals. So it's 4920.37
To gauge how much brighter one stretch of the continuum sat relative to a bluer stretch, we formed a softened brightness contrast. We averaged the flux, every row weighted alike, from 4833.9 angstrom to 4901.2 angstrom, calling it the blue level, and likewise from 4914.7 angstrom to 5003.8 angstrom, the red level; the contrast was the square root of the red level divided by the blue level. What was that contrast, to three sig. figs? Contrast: 1.08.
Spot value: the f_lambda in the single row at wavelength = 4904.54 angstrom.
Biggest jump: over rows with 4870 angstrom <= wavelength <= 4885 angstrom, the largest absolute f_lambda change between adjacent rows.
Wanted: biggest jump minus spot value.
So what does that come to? -28.9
